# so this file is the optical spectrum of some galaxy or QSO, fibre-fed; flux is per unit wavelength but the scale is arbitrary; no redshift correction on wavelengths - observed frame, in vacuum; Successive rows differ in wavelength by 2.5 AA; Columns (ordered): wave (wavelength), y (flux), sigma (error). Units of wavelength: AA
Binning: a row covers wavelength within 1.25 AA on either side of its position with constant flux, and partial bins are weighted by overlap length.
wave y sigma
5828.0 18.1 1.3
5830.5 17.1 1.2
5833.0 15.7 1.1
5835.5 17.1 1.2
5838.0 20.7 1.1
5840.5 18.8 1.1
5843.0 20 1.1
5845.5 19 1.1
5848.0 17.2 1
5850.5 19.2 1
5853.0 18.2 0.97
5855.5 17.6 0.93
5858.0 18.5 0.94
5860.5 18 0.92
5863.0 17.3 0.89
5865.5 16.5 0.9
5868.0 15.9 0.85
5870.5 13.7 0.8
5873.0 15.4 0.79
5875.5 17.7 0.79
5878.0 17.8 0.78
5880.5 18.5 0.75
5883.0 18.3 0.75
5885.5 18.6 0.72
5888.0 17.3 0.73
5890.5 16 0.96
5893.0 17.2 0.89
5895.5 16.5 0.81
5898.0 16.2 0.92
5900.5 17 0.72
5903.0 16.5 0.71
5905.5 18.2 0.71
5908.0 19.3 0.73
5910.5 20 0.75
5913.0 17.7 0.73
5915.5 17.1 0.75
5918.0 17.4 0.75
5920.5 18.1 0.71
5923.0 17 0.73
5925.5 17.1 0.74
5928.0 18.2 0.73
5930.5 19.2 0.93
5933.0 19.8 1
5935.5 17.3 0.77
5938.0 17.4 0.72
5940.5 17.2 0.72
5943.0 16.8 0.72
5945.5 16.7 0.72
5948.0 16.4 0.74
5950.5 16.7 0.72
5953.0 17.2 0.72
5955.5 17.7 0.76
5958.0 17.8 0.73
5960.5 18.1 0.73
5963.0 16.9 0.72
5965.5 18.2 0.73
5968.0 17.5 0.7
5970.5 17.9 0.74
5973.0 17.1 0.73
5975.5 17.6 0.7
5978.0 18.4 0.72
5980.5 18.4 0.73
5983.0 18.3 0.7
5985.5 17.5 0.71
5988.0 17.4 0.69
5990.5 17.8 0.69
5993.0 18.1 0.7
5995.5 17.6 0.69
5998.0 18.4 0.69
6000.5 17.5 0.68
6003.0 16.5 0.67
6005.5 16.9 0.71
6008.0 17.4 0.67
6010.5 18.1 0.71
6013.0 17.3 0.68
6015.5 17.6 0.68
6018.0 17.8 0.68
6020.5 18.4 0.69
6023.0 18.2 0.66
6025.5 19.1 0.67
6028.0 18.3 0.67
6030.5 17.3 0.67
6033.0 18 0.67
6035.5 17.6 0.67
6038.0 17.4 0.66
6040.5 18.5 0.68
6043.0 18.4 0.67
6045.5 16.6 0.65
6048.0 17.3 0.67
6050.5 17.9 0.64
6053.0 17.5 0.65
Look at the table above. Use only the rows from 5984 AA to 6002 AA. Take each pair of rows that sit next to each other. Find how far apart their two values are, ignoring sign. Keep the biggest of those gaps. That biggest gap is 0.90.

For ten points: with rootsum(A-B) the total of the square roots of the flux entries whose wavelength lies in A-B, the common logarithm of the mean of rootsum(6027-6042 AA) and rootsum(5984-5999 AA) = 1.40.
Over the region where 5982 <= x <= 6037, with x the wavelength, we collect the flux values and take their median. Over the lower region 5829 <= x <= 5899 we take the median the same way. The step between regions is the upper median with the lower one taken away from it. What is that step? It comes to 0.25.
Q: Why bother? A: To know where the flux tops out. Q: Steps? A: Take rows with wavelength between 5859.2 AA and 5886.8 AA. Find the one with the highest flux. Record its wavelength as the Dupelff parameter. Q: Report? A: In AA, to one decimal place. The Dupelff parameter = 5885.5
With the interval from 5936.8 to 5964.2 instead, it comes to 5960.5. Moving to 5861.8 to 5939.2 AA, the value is 5910.5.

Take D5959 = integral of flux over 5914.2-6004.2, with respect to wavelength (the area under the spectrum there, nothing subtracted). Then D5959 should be 1586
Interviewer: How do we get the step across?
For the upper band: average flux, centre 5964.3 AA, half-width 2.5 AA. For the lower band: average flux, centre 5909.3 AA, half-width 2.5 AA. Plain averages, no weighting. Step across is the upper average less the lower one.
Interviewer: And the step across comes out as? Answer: -2.1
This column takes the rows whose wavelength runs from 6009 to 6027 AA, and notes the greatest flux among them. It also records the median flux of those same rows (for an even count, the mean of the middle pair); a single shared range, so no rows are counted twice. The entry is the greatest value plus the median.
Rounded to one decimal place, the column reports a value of 37.2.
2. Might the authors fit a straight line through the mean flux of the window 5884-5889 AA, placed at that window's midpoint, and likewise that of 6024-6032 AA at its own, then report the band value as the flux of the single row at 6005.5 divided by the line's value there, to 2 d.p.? 0.93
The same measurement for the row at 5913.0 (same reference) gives 0.98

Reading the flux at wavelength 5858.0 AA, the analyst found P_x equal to 18.5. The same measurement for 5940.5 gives 17.2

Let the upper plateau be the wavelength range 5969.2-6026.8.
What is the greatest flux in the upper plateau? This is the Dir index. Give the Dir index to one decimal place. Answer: 19.1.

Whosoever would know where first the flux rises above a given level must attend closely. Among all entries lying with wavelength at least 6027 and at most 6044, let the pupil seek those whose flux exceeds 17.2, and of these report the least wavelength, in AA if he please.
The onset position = 6028.0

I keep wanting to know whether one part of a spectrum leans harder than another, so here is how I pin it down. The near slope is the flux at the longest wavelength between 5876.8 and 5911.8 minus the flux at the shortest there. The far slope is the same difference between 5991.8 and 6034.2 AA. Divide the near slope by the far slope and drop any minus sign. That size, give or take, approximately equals 22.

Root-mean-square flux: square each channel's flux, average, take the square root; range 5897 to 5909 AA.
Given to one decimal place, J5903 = 17.5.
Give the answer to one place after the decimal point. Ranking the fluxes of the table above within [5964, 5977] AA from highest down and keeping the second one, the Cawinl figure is 17.9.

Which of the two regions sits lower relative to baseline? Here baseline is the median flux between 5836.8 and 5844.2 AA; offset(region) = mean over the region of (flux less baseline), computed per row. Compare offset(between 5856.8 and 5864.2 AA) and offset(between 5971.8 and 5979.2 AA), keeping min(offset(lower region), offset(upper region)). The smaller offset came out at -2.30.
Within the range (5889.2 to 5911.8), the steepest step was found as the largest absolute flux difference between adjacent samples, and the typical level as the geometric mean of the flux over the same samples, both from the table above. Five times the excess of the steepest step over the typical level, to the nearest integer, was -78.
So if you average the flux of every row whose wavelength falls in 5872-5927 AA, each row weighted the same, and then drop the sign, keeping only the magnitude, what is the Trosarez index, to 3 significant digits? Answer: 17.5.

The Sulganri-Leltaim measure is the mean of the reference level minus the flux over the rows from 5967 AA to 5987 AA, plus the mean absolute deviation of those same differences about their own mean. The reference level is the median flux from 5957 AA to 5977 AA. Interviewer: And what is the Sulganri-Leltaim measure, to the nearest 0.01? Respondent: 0.28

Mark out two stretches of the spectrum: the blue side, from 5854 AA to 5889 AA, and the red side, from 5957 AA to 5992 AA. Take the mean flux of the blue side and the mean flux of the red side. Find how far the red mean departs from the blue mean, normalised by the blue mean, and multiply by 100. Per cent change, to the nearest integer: 3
